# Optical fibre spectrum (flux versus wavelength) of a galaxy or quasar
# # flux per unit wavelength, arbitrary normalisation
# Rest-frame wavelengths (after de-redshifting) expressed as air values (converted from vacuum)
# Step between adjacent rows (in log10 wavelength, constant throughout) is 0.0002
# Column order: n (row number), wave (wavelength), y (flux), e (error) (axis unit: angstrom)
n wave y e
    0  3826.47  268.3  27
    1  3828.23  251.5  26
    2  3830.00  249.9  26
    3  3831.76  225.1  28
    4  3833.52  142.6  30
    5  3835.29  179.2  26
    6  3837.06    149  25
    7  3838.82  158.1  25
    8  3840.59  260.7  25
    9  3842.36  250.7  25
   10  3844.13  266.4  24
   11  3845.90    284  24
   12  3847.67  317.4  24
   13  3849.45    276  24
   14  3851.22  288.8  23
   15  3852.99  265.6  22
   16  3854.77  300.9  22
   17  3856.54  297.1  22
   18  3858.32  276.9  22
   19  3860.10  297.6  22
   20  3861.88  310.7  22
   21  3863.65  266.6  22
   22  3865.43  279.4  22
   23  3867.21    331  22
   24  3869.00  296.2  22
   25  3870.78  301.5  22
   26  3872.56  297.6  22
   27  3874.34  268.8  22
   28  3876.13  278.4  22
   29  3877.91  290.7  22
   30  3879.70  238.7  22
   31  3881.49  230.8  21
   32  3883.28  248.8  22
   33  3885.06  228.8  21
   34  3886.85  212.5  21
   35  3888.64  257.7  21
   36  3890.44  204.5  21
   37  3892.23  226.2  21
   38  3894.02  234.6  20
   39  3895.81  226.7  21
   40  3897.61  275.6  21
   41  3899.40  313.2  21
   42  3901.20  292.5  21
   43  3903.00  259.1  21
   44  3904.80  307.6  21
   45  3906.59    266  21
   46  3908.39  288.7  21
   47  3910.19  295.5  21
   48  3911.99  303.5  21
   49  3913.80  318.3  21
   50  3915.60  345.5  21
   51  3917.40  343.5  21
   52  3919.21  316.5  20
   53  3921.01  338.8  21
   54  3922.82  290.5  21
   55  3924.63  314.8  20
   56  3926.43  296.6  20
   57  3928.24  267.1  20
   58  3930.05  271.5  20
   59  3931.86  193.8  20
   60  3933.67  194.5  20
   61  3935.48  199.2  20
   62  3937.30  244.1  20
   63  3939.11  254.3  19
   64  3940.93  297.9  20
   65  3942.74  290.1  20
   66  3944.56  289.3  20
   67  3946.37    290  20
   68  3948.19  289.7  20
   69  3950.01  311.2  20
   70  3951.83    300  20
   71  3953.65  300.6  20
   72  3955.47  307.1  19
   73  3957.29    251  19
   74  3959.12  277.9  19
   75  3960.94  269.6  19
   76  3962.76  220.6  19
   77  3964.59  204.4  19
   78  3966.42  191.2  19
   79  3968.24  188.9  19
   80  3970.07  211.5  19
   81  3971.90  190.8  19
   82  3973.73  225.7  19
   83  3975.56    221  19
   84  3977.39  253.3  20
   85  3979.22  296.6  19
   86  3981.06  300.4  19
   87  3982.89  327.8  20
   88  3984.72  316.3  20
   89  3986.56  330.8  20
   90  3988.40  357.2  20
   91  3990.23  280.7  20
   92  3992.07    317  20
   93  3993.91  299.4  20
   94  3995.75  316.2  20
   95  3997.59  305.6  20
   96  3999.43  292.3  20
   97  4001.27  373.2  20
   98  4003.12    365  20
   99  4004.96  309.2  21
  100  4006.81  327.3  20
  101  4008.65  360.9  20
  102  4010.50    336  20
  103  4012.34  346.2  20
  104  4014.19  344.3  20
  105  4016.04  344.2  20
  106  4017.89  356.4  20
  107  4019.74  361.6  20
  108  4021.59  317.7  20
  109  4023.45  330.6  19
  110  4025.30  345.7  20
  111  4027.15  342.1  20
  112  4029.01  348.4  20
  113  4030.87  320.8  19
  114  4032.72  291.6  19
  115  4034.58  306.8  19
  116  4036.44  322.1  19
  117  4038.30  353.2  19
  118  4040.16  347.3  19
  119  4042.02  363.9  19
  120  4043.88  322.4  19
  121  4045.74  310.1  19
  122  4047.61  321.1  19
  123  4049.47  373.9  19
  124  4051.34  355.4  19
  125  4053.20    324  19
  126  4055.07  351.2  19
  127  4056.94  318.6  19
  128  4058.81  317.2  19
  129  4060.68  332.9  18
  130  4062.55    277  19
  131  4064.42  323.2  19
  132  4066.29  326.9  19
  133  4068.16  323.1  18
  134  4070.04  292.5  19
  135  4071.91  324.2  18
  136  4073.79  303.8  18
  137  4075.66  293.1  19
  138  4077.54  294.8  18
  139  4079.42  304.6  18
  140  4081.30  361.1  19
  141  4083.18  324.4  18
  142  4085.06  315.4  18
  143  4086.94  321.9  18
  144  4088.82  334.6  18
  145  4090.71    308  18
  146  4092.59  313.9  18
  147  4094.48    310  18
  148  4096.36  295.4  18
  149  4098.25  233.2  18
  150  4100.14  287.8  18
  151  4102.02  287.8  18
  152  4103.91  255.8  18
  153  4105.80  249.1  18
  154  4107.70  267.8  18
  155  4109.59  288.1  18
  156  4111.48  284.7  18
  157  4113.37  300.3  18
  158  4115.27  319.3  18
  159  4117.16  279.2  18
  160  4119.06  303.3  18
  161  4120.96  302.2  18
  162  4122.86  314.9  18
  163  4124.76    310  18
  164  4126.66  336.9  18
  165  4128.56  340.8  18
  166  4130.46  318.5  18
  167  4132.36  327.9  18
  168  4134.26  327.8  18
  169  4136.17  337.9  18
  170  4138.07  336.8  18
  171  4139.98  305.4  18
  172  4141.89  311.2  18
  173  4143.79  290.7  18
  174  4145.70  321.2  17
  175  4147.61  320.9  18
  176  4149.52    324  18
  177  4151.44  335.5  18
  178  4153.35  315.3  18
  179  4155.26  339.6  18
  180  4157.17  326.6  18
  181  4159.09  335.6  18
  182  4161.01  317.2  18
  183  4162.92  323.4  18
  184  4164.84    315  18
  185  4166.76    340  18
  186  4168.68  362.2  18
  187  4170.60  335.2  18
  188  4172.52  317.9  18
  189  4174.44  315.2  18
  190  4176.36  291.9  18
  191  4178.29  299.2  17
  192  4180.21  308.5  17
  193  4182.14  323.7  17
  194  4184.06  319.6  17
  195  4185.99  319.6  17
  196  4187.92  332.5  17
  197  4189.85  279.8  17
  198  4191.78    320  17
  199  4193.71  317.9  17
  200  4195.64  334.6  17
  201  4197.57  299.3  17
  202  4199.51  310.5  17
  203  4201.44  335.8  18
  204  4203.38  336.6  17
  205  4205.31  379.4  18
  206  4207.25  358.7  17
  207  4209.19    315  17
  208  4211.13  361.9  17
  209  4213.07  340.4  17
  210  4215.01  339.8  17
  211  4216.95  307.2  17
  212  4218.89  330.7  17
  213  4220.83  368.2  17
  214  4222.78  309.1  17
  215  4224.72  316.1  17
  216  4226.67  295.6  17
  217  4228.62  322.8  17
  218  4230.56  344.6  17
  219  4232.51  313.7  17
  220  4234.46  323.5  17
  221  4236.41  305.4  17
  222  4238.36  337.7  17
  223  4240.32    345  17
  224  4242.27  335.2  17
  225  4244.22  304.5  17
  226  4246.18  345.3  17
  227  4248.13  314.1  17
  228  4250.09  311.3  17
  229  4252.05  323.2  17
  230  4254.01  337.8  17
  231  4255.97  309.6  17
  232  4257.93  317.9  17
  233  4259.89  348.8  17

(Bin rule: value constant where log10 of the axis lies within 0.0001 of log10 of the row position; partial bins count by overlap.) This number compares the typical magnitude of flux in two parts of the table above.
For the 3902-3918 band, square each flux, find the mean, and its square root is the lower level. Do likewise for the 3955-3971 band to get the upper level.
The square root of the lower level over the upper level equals 1.13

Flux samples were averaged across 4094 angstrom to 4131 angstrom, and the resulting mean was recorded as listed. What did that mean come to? 294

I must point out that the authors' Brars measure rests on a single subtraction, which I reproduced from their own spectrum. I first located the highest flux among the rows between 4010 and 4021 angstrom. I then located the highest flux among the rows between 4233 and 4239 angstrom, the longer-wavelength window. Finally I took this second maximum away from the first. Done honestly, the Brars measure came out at 24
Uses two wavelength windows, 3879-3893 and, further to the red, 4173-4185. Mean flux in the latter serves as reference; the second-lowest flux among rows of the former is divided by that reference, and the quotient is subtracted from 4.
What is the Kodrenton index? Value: 3.31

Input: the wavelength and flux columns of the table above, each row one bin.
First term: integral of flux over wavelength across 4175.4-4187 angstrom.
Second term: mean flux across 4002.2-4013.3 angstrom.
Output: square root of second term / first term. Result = 0.308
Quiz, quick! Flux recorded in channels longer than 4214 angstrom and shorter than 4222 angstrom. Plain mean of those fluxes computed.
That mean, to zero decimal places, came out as 336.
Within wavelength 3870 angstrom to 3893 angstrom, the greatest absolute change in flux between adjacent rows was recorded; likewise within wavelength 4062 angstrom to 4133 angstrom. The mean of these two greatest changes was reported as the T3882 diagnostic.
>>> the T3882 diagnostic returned 58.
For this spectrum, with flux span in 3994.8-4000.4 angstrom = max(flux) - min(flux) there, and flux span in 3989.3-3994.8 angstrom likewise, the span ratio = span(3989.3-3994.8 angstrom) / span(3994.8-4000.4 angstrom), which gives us 1.5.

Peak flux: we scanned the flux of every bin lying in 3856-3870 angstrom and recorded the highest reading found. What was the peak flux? 331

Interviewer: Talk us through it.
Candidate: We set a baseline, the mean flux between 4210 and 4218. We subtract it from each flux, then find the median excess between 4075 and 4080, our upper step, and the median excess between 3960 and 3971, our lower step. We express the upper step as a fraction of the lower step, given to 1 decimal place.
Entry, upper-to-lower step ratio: 0.3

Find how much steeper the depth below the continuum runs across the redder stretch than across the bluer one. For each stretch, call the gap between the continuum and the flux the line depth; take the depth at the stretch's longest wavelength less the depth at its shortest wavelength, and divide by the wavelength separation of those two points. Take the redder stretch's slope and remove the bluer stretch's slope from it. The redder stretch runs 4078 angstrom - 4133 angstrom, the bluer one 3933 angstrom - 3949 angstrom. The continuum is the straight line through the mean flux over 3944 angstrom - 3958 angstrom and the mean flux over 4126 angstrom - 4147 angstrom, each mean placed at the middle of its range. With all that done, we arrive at 6.1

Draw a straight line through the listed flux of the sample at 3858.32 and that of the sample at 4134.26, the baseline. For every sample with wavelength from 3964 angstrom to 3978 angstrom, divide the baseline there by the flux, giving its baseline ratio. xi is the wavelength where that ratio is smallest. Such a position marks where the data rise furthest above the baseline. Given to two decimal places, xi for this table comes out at 3977.39 angstrom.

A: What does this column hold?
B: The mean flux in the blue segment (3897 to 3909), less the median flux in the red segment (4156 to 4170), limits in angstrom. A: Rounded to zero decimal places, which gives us -40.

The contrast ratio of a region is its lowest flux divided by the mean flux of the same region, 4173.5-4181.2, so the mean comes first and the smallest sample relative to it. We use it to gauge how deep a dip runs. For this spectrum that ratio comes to 0.961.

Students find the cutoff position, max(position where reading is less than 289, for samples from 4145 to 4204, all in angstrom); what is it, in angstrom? 4189.85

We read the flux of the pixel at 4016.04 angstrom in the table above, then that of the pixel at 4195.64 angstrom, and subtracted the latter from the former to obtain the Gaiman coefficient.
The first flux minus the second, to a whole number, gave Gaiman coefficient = 10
